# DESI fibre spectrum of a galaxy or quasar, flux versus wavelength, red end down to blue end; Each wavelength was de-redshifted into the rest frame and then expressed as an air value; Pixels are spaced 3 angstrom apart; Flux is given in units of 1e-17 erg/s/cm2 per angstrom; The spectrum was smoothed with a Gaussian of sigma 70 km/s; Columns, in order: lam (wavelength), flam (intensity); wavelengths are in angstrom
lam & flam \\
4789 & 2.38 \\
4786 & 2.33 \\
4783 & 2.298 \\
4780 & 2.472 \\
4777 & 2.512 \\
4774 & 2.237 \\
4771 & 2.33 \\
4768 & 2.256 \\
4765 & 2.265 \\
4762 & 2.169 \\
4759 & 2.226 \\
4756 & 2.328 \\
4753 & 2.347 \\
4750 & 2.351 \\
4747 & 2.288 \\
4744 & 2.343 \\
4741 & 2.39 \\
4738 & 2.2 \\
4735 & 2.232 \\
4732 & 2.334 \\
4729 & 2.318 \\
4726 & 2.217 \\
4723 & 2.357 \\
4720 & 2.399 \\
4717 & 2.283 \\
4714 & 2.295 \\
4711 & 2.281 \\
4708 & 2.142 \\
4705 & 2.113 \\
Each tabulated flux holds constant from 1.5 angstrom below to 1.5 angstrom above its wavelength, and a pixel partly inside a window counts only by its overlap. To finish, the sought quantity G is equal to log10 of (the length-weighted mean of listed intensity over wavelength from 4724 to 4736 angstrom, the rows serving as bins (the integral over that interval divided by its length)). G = 0.358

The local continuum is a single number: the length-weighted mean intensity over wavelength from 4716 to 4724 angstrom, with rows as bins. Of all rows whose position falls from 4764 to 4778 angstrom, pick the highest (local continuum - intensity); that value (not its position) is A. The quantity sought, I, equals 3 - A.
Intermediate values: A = 0.11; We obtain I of 2.89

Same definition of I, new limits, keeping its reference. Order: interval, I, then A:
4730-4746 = 2.85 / 0.15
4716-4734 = 2.87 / 0.13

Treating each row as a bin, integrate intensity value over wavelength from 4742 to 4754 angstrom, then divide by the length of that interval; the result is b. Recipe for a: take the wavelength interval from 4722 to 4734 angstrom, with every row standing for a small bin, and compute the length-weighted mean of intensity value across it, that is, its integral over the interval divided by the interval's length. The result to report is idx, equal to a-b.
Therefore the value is -0.033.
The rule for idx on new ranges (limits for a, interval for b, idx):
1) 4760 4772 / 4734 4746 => -0.043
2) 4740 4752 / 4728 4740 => 0.067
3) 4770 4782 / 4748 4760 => 0.071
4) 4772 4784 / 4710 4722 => 0.063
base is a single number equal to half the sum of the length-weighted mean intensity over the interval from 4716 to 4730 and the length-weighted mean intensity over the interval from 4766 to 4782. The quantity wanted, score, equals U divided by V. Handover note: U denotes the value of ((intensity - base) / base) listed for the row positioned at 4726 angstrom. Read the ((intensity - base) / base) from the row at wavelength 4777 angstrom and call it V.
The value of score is -0.7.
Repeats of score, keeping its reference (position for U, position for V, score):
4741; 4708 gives -0.3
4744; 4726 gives -0.1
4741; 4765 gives -0.8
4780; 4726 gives -1.1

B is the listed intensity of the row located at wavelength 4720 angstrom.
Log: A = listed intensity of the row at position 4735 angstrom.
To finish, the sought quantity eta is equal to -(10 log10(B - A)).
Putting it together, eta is 7.8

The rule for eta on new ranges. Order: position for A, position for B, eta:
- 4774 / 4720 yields 7.9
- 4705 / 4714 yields 7.4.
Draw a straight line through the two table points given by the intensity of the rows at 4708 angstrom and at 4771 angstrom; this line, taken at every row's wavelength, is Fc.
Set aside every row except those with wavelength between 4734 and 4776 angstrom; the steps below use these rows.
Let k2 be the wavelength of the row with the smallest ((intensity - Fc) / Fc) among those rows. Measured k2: 4762 angstrom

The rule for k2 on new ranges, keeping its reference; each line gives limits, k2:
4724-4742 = 4738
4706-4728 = 4708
